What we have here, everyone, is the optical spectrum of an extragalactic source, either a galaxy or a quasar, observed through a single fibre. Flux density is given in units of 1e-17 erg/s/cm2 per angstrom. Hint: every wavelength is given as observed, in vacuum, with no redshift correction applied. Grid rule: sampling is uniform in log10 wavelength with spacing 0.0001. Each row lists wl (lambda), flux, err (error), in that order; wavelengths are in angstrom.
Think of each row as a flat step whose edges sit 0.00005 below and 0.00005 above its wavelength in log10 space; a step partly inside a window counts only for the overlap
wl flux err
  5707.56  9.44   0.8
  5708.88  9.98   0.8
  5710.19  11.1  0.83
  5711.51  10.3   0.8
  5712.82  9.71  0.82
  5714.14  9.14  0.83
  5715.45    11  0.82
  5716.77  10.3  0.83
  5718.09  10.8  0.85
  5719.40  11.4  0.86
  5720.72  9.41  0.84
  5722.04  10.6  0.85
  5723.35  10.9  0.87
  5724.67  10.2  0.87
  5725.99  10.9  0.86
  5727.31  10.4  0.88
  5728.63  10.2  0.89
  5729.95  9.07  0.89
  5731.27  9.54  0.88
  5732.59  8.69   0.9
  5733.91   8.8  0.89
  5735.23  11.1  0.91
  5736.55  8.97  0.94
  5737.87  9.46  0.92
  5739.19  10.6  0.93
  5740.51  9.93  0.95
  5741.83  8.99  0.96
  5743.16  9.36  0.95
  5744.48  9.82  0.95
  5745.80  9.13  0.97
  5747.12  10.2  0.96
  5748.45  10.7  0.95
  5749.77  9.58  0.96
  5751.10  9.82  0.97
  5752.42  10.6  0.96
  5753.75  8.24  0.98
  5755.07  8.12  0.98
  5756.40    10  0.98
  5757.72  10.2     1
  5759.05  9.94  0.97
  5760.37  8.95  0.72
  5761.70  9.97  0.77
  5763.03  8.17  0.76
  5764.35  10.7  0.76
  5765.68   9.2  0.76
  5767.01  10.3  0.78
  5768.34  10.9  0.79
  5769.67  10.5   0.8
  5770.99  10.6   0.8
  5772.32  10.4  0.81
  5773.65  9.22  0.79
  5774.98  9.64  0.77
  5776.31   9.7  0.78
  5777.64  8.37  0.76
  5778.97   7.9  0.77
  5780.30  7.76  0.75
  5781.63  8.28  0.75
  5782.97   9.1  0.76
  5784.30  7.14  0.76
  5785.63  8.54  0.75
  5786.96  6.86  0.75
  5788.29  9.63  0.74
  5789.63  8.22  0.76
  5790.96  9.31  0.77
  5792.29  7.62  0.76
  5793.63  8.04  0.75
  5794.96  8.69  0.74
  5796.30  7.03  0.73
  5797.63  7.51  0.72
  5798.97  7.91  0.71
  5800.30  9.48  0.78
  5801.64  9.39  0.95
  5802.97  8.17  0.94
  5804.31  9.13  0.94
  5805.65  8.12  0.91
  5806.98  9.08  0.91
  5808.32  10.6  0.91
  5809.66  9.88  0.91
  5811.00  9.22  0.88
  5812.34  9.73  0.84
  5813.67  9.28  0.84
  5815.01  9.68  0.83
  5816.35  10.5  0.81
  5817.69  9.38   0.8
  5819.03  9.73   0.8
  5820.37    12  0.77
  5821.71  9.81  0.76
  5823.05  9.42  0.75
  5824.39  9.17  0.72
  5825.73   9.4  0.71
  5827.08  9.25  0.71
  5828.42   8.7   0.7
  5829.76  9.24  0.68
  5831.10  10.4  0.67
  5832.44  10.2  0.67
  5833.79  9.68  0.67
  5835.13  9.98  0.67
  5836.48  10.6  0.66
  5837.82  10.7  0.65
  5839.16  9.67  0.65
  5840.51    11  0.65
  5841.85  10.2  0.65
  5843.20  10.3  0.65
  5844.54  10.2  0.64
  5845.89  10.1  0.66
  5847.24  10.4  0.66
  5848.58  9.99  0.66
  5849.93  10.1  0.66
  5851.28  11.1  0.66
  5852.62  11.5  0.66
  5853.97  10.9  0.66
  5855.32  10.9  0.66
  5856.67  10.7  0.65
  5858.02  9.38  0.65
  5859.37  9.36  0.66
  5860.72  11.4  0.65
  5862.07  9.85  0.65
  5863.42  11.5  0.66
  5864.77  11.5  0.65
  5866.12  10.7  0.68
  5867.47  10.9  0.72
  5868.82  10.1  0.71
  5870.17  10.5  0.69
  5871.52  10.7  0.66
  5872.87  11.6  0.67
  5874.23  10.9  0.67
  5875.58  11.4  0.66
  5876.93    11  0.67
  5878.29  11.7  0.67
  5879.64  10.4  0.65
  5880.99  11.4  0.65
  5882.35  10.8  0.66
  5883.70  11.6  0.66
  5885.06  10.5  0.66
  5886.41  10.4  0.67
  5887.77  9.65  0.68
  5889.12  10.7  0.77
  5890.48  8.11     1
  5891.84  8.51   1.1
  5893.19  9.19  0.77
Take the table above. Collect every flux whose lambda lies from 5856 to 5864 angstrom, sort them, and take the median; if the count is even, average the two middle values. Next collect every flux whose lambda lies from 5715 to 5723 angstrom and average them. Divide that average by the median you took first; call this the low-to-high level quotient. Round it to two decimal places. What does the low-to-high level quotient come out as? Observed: 1.03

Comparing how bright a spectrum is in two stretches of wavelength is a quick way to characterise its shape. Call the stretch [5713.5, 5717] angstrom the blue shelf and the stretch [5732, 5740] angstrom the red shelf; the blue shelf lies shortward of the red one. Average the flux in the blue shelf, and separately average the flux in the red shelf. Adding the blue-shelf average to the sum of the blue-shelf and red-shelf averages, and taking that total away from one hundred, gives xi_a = 70.1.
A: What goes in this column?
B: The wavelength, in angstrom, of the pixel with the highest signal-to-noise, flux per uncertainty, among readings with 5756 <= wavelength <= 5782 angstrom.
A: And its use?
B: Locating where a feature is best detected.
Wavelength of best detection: 5764.35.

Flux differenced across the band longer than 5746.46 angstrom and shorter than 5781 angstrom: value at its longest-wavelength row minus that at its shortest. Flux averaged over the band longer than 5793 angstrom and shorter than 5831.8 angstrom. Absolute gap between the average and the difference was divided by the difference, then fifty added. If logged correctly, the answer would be 45.2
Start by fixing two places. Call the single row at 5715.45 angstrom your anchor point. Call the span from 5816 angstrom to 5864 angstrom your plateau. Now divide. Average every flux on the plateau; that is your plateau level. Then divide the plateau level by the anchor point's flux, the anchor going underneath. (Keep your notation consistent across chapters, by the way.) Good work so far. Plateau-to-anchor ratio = 0.93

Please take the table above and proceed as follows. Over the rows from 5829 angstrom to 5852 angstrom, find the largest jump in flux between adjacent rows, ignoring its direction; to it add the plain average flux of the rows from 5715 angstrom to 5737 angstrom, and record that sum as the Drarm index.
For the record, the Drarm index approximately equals 11.5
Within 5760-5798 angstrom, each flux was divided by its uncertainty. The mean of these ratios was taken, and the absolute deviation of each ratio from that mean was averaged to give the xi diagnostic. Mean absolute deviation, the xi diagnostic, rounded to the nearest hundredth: 1.15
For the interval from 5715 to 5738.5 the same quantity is 1.06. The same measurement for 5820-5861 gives 1.18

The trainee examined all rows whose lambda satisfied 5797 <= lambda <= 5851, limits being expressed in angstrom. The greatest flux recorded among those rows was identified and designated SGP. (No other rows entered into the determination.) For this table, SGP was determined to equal 12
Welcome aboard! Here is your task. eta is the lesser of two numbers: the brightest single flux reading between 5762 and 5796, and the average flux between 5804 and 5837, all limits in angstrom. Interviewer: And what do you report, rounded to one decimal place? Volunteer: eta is 9.7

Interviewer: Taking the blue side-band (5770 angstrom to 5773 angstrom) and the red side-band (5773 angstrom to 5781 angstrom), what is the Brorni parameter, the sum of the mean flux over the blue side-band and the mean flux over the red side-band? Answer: 19.3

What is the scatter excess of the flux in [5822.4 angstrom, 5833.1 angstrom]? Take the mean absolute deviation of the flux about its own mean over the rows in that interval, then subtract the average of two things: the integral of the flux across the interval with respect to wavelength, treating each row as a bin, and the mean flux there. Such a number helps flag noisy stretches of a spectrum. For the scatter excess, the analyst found -55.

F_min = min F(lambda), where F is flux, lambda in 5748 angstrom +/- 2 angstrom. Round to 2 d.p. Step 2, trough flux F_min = 9.58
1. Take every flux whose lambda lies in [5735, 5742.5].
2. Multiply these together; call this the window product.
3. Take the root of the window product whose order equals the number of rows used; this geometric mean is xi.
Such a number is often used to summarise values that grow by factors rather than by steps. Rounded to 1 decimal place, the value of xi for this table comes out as 9.8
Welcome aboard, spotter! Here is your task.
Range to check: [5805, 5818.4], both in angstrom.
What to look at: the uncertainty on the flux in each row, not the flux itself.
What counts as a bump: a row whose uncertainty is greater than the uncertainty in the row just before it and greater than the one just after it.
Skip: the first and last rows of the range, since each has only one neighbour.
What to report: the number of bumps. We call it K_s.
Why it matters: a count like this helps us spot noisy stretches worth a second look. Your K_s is 0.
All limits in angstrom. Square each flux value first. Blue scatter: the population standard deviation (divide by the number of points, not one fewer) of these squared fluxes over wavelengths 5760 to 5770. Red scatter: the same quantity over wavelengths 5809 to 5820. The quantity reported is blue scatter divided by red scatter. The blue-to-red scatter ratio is 2.29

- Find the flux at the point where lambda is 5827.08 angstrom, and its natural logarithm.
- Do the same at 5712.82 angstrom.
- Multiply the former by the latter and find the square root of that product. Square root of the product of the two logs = 2.25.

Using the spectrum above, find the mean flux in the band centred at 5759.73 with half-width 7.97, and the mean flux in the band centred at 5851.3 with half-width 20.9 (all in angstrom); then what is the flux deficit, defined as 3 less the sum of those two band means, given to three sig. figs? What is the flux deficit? -17.0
